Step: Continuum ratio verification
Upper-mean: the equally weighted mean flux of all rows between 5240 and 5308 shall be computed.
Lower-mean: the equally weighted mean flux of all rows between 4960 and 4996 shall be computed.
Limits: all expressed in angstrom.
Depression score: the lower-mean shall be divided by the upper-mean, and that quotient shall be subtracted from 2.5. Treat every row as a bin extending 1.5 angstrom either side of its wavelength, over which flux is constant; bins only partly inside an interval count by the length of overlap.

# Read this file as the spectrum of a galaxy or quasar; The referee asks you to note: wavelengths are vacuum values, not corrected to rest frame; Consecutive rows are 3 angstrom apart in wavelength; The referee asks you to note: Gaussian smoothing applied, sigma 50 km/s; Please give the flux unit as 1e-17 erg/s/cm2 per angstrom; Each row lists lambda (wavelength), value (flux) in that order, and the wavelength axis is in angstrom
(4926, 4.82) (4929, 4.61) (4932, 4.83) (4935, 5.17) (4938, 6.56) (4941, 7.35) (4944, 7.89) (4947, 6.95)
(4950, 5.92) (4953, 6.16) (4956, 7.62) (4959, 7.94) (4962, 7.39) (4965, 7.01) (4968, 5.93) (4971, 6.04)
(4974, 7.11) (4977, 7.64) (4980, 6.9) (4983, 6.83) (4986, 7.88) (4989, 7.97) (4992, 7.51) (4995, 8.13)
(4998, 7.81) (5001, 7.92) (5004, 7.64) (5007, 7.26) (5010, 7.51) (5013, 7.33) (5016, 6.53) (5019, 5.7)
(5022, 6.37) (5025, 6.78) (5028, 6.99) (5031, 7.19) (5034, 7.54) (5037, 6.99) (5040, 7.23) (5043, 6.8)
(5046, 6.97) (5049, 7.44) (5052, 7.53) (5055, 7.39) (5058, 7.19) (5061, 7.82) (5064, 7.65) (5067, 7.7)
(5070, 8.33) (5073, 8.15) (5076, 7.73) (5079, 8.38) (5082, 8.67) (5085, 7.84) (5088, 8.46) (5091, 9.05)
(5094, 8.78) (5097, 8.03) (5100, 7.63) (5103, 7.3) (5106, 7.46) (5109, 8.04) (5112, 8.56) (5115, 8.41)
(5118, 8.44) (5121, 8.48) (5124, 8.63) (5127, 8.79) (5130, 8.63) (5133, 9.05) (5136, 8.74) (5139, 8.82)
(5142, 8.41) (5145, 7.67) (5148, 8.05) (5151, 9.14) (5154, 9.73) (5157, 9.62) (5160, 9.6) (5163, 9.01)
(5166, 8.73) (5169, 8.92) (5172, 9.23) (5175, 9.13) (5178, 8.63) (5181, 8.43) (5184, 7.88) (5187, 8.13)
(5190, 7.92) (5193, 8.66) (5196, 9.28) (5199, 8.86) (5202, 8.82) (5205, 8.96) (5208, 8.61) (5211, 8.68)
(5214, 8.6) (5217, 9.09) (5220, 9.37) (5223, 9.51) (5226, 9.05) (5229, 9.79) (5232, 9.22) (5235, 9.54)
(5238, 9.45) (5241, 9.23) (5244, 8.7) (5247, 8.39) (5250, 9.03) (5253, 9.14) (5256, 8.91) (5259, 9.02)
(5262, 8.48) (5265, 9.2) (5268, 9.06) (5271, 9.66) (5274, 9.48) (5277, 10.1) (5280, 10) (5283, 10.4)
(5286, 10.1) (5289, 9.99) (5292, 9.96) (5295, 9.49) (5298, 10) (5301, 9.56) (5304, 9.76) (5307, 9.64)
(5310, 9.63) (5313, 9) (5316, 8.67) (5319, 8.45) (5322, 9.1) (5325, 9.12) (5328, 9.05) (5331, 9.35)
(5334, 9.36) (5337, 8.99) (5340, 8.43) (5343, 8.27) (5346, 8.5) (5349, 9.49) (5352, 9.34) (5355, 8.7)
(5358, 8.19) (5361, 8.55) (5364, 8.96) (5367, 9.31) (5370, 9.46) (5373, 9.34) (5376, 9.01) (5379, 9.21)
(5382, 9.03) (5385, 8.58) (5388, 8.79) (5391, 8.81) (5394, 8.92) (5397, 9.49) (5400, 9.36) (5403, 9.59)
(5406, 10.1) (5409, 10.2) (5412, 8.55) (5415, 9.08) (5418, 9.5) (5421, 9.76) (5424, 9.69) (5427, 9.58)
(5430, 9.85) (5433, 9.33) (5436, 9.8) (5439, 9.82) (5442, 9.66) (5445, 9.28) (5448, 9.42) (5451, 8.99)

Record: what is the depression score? 1.74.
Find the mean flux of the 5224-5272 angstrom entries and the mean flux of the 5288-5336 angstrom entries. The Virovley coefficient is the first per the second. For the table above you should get 0.97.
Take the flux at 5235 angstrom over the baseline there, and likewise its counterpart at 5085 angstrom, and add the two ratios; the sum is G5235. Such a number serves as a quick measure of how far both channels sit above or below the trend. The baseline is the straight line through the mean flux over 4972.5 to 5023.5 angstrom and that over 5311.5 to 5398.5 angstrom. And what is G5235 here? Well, 2.16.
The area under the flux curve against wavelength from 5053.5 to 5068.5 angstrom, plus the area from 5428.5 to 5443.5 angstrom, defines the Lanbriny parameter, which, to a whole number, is 259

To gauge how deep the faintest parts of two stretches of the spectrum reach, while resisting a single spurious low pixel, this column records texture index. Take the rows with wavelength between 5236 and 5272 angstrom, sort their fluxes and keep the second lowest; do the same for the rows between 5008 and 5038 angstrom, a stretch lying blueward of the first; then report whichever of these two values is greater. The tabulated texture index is 8.48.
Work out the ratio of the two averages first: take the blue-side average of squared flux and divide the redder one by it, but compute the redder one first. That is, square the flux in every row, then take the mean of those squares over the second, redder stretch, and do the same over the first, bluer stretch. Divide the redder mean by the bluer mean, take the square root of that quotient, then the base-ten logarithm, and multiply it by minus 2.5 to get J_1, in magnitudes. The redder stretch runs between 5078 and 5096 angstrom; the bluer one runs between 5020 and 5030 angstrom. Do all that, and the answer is -0.26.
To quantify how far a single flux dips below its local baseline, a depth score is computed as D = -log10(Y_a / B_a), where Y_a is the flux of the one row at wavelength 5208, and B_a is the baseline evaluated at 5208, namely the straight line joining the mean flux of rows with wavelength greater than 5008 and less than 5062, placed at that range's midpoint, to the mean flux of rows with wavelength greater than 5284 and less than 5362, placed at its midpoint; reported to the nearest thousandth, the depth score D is -0.014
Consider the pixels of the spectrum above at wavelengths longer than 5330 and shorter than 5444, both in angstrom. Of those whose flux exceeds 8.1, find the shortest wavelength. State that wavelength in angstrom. 5331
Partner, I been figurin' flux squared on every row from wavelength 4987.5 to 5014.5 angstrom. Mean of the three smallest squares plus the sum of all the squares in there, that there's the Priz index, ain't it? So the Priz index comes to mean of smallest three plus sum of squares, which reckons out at 585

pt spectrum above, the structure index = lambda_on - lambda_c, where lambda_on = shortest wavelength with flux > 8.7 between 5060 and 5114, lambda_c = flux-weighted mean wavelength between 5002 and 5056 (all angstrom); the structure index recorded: 61.3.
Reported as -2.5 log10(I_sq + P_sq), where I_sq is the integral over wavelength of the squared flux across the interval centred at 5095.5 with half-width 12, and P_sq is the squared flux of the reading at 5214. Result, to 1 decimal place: -8.0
